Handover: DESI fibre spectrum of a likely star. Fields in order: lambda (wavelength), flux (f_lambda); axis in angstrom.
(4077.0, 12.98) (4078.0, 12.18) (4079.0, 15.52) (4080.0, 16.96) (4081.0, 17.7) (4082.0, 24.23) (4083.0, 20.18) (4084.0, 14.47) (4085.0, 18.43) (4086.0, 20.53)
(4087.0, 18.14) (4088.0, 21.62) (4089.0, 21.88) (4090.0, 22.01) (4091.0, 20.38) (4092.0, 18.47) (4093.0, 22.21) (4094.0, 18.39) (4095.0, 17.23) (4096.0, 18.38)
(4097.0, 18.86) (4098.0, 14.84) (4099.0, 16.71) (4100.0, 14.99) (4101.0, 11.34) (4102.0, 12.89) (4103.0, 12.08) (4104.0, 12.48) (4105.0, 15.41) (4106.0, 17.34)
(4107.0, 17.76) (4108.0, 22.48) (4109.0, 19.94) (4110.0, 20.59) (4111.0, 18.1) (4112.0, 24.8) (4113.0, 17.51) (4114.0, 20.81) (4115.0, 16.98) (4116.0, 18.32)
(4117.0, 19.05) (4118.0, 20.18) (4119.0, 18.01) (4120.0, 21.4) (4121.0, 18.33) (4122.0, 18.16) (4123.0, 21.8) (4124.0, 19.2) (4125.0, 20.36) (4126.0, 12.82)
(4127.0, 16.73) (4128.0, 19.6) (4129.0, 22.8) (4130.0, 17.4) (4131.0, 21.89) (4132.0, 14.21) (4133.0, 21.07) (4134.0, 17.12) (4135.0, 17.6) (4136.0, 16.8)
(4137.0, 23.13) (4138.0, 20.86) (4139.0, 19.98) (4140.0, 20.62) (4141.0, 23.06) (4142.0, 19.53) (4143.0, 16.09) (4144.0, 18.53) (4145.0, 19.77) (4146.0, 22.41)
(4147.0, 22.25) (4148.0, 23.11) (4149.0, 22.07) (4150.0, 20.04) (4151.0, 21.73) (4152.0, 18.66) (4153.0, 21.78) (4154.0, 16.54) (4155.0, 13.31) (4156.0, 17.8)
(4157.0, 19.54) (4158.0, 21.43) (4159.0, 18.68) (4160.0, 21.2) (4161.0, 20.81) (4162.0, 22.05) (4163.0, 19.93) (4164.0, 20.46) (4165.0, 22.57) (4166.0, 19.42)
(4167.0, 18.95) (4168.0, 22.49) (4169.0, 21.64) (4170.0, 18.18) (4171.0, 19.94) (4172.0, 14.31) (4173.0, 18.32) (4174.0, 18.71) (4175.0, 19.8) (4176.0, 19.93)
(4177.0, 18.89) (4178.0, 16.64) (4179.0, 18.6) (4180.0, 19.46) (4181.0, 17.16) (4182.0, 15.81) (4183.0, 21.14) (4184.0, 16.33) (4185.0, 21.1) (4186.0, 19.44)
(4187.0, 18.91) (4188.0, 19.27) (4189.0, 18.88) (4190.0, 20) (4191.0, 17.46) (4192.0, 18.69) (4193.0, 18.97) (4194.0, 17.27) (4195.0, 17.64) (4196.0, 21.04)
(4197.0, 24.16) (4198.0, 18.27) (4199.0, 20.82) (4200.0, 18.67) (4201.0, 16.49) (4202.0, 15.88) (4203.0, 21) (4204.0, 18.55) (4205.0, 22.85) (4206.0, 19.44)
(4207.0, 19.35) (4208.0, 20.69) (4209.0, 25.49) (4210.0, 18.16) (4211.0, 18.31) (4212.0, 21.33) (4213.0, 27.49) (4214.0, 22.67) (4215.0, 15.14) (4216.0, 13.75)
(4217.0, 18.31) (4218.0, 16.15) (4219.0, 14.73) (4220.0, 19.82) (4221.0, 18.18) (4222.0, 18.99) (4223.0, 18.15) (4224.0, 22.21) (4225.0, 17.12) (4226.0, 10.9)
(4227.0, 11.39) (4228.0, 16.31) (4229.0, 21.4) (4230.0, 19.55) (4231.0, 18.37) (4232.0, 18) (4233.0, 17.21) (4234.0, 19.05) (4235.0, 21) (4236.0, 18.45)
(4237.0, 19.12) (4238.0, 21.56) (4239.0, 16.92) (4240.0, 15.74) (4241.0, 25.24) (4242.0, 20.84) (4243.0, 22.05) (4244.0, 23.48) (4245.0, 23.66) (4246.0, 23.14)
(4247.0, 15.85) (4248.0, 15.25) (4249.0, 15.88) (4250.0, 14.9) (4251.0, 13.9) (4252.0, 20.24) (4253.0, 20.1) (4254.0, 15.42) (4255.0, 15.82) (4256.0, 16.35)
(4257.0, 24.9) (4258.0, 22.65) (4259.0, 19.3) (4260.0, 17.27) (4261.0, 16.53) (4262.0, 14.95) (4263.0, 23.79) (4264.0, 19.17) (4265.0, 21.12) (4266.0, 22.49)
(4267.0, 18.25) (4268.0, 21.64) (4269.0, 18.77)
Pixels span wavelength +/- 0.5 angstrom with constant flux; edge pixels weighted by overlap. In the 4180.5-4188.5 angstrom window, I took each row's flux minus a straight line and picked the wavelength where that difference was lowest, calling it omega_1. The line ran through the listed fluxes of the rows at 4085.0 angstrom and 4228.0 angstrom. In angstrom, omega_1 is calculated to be 4182.0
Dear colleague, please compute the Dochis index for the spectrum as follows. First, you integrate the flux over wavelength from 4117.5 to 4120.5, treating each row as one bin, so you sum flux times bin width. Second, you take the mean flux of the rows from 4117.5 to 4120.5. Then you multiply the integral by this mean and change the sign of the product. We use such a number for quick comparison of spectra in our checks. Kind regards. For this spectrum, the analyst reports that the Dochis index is -1184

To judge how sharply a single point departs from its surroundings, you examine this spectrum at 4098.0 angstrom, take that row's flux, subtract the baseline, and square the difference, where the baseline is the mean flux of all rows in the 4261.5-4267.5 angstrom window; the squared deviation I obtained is 26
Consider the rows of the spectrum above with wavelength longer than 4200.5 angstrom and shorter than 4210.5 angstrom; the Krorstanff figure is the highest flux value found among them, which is 25.49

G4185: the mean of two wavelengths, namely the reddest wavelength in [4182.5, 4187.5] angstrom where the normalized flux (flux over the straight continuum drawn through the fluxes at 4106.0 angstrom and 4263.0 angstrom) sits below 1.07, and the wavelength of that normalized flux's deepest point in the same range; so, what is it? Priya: 4185.5 angstrom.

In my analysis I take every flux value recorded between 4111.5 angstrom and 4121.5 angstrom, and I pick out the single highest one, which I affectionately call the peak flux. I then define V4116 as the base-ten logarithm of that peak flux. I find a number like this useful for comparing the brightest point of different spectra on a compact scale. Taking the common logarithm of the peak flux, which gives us 1.394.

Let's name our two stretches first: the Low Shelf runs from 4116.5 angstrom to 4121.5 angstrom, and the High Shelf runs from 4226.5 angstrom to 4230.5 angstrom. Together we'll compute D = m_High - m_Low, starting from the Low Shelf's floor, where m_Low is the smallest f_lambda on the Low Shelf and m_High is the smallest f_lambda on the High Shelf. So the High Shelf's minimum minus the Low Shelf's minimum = -7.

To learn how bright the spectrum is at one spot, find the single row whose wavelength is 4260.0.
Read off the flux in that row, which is 17.27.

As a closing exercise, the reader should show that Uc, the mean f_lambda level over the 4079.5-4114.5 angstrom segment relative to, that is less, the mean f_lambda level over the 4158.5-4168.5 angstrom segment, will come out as -2.4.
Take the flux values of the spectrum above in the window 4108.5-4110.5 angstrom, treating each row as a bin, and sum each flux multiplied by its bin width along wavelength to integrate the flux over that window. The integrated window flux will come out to 41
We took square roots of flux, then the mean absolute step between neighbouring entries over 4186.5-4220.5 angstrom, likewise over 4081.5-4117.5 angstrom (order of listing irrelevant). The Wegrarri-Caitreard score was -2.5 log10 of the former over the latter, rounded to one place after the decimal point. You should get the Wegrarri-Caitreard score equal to -0.1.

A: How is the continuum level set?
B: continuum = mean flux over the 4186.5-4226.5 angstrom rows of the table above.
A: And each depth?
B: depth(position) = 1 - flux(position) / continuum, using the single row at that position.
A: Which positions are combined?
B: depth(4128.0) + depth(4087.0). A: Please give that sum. 0.02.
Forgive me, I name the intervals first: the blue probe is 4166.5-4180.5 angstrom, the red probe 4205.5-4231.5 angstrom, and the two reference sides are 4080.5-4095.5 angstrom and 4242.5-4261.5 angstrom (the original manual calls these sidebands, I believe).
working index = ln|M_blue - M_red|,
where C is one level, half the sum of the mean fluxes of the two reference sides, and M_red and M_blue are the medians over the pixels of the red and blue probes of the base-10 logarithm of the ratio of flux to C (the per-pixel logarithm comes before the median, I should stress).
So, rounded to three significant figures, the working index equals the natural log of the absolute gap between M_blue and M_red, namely -4.30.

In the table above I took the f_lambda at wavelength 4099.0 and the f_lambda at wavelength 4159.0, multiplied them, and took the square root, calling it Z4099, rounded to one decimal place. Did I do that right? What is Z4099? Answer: 17.7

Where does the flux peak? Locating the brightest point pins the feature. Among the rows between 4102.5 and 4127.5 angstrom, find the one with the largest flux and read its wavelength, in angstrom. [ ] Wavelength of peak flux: 4112.0 angstrom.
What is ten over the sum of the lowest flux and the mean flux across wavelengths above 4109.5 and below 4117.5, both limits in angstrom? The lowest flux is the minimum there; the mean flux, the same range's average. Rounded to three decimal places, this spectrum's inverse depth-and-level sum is 0.274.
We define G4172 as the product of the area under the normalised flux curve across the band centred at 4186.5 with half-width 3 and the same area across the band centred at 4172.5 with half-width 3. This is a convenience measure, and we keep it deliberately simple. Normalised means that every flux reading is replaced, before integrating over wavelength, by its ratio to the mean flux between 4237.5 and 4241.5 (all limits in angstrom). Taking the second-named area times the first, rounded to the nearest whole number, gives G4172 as 32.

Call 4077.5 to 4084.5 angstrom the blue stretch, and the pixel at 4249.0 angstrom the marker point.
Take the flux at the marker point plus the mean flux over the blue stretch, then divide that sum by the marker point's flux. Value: 2.09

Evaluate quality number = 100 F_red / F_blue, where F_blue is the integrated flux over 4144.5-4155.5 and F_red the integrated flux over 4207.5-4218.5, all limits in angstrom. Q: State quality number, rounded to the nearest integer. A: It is 98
